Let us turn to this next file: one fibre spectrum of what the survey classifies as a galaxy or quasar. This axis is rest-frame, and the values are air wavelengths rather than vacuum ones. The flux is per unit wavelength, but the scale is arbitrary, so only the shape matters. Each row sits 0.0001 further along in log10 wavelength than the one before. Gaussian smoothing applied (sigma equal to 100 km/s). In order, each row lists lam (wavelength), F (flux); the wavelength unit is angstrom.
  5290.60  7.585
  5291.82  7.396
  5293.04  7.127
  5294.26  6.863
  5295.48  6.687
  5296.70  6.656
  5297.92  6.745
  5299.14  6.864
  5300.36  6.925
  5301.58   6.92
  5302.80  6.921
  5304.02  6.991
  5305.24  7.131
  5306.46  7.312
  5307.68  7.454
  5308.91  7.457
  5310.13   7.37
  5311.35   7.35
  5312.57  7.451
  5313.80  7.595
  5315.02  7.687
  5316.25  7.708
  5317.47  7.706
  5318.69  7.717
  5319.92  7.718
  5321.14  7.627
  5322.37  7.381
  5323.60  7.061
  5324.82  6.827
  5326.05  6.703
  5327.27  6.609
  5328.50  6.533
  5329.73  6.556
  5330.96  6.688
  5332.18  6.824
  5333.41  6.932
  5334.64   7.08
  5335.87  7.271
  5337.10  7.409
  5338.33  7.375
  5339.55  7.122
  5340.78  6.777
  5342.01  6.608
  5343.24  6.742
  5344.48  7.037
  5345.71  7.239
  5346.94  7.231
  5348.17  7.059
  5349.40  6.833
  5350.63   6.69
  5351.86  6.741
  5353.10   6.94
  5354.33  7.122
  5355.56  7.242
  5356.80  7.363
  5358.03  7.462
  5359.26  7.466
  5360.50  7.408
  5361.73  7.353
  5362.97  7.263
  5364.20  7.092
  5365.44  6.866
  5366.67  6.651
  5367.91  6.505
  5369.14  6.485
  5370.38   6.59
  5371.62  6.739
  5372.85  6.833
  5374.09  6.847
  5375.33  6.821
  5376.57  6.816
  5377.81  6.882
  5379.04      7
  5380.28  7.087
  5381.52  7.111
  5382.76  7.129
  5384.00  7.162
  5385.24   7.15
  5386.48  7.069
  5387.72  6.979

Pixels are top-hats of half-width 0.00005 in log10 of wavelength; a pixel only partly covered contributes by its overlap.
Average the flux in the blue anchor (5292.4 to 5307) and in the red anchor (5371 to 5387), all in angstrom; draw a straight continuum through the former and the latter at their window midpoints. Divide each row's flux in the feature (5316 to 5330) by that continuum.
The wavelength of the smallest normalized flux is 5328.50 angstrom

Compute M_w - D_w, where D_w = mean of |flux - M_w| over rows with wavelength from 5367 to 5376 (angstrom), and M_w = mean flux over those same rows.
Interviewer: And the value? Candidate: 6.55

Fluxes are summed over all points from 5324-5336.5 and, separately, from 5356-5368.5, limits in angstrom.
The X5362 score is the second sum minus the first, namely 3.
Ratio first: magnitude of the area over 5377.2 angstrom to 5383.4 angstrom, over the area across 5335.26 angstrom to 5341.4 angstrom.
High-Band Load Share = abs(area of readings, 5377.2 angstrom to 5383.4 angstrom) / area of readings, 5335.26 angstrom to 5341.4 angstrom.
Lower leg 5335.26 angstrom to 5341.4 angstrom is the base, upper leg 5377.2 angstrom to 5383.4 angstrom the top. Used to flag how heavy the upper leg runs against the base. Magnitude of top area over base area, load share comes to 0.99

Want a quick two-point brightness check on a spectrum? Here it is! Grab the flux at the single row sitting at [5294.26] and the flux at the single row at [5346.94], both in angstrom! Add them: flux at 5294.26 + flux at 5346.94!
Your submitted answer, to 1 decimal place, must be 14.1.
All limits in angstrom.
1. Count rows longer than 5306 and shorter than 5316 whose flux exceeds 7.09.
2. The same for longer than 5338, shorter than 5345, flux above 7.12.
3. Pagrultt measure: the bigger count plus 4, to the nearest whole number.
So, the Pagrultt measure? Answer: 12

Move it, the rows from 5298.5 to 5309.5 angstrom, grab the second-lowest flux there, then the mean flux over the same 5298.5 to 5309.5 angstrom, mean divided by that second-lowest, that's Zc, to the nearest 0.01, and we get 1.03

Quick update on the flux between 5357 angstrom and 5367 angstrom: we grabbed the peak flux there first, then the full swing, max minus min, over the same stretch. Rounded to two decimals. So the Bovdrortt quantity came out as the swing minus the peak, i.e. -6.65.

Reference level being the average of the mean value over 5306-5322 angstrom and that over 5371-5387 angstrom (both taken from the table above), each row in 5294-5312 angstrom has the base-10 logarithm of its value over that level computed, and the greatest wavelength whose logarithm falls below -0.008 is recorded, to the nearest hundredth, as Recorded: 5304.02 angstrom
